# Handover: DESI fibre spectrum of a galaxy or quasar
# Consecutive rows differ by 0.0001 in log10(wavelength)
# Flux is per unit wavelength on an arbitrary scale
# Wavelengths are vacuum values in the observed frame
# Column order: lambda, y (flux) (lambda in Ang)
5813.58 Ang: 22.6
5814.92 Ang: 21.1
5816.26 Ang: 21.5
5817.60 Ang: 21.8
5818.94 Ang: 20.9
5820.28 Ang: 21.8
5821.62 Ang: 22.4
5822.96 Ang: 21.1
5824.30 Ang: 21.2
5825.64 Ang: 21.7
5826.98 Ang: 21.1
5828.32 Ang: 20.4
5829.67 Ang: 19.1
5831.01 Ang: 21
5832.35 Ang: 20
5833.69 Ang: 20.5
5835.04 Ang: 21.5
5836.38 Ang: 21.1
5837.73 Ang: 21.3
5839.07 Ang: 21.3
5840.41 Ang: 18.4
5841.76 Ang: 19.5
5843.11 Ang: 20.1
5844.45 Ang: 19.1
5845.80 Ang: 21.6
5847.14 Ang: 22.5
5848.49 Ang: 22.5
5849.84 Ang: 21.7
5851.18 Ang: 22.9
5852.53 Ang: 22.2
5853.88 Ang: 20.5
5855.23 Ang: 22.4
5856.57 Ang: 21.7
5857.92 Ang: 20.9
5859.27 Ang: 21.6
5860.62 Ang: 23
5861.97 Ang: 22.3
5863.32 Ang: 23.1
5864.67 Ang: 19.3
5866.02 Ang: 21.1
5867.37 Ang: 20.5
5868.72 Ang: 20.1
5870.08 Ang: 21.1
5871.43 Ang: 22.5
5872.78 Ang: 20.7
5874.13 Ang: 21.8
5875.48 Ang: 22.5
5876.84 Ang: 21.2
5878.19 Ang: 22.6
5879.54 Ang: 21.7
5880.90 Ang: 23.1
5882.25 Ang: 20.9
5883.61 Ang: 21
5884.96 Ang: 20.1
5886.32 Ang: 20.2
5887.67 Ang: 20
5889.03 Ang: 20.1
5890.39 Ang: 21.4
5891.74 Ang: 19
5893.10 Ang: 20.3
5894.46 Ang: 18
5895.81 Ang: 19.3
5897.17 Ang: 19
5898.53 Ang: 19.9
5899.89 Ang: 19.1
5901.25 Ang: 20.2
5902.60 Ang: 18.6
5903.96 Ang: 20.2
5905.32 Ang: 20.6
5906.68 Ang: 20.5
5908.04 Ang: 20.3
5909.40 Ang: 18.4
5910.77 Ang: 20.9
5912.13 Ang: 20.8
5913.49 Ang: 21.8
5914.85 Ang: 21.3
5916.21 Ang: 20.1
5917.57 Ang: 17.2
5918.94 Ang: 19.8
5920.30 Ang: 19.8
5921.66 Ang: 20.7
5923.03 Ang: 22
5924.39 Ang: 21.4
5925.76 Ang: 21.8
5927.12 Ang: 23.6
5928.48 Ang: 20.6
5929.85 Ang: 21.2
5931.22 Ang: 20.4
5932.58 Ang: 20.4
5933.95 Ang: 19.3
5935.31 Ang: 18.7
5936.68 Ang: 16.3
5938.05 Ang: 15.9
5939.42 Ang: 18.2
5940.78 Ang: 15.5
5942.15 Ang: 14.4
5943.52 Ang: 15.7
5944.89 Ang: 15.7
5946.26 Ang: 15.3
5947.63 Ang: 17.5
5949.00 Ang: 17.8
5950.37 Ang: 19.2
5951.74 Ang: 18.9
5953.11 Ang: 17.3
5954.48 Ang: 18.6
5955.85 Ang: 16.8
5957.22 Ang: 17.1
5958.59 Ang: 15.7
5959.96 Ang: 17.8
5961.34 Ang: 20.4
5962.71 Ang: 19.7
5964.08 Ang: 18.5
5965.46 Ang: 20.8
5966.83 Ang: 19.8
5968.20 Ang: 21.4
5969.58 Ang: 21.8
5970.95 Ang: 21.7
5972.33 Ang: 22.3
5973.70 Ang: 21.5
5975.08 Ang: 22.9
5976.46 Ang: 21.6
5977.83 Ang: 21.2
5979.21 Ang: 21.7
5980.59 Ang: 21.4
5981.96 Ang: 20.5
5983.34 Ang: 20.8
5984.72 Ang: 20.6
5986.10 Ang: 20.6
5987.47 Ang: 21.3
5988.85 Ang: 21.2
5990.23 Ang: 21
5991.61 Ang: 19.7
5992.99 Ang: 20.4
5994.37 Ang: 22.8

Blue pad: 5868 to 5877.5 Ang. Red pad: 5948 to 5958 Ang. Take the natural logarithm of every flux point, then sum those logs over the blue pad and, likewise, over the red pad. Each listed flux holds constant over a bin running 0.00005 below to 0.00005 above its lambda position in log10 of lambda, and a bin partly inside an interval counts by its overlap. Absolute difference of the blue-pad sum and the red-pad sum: 1.2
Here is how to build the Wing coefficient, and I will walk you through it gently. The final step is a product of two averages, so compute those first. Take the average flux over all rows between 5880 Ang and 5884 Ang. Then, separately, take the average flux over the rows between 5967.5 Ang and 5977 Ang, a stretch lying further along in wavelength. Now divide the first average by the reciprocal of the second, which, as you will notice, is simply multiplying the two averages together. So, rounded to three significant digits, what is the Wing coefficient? 474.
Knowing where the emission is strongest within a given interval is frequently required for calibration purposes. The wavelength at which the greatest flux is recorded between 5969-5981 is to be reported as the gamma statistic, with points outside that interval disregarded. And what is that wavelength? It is 5975.08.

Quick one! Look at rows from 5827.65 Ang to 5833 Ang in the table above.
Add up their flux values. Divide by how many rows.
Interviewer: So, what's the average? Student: 20.1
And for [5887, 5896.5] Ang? 19.7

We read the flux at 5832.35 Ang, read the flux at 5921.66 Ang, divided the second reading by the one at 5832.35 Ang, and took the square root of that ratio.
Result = 1.02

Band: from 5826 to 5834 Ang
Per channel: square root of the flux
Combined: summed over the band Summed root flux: 27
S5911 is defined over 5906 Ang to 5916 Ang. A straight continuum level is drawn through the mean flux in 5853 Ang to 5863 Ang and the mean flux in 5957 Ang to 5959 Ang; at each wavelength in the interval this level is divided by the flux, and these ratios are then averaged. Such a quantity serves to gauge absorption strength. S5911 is 0.92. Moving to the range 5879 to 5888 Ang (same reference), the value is 0.97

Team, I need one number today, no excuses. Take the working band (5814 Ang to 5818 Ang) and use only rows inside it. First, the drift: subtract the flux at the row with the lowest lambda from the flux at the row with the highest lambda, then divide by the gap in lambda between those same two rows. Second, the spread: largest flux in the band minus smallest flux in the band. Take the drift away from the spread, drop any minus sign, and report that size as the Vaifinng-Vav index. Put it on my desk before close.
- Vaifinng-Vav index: 0.4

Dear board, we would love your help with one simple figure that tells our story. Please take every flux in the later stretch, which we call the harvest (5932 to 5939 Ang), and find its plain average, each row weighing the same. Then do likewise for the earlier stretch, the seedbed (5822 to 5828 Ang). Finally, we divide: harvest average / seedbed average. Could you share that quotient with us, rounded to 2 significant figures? 0.85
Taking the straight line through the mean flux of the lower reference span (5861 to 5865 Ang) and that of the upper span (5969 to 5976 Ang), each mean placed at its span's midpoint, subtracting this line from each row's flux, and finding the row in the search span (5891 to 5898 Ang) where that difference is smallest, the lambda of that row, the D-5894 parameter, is 5894.46 Ang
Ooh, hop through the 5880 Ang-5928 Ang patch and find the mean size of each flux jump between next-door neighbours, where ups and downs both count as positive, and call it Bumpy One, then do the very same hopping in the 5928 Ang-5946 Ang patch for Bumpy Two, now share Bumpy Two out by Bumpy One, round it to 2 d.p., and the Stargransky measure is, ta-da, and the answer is 1.02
